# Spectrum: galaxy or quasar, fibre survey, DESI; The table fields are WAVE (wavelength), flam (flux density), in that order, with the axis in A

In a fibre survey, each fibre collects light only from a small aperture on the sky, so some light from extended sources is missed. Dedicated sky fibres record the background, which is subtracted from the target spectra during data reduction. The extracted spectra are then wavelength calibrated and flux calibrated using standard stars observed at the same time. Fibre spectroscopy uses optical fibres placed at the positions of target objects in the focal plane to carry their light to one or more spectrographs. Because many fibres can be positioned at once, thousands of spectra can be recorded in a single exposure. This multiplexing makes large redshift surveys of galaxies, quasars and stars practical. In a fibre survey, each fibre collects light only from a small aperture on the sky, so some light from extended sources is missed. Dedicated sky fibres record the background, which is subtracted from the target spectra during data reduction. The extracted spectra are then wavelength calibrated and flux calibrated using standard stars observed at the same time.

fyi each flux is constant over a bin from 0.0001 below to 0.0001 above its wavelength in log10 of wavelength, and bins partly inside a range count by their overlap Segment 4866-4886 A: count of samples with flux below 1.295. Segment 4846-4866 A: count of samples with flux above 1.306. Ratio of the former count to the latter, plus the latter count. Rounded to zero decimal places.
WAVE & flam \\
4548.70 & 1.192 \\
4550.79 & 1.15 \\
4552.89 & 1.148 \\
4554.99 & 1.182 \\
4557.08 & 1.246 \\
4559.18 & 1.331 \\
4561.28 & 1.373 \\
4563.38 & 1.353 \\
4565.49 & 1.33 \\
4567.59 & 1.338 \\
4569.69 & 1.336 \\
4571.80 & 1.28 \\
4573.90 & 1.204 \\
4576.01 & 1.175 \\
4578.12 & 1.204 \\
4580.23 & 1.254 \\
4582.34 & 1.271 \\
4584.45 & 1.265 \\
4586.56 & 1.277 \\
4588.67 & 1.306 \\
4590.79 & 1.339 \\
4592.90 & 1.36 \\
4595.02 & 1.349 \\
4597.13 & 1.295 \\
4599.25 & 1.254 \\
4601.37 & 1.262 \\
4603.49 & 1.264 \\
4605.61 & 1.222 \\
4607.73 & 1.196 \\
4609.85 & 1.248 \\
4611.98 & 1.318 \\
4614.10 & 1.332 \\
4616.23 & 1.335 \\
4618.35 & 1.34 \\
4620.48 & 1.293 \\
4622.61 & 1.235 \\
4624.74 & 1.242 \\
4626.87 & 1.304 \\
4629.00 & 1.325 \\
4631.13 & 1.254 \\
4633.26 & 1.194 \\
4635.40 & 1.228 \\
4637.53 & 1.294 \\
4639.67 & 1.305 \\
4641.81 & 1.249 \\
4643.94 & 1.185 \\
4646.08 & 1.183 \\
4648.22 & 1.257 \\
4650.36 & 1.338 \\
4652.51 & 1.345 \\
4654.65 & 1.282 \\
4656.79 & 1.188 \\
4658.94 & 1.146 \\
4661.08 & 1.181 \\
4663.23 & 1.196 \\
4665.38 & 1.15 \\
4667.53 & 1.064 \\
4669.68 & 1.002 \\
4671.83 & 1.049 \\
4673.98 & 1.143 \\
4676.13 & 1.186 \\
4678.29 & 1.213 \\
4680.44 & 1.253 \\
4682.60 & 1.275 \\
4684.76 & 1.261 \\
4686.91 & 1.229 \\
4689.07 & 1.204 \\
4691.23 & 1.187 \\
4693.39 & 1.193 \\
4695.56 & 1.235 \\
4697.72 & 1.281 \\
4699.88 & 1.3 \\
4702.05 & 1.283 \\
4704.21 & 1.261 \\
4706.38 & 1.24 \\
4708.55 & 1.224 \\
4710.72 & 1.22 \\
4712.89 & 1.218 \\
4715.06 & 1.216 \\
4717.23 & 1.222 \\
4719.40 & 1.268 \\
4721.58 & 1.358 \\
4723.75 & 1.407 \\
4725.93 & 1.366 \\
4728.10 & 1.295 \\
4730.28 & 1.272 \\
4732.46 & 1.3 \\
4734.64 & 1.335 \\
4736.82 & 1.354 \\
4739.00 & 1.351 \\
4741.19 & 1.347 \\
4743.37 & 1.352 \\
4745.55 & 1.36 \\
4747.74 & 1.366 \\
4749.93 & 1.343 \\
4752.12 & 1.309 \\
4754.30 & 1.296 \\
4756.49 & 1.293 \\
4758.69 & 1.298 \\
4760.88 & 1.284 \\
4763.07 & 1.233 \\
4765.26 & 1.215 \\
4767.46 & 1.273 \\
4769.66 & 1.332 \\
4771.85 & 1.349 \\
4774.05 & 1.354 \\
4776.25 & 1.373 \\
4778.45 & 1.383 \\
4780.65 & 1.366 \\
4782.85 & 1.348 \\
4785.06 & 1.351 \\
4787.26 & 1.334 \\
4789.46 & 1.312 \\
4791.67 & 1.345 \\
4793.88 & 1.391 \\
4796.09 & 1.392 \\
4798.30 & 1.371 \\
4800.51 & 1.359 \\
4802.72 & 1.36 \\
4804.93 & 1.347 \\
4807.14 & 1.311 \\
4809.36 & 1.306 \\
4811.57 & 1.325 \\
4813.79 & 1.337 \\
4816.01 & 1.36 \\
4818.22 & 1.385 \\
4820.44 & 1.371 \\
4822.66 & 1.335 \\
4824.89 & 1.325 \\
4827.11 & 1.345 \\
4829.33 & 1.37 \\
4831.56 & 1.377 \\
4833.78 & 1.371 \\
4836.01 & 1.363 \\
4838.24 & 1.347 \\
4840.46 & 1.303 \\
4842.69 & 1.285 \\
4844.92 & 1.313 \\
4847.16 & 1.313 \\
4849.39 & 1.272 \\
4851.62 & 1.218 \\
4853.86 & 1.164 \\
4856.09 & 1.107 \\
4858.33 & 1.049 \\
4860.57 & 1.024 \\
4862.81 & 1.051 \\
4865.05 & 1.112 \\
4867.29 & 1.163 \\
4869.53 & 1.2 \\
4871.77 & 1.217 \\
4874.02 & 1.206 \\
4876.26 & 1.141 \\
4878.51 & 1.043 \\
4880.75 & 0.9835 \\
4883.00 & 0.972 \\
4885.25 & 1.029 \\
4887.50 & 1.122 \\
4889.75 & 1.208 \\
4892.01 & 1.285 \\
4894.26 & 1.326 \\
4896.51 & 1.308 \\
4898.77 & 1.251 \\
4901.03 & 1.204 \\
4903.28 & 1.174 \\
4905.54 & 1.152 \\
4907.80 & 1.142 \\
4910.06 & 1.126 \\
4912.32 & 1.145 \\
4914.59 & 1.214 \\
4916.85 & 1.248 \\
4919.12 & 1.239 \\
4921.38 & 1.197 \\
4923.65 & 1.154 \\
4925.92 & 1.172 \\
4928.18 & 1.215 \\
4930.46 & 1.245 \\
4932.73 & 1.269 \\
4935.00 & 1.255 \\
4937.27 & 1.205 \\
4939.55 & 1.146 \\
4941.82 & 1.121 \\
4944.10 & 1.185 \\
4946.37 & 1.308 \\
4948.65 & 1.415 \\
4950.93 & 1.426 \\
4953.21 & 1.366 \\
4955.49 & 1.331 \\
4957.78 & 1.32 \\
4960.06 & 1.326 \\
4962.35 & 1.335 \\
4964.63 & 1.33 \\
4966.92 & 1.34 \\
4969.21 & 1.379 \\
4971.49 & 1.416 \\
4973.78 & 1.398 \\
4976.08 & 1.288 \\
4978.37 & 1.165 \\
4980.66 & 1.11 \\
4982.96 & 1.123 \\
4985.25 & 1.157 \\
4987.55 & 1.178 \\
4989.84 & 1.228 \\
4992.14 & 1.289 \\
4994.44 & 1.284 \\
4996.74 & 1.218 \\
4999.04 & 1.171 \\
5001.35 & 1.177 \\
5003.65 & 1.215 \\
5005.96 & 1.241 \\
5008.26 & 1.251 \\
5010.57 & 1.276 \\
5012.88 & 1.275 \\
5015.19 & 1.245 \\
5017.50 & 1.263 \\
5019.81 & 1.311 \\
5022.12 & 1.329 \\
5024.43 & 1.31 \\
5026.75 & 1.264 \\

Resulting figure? 10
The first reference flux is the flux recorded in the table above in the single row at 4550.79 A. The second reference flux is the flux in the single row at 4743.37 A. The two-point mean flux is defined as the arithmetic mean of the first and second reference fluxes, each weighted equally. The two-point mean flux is 1.25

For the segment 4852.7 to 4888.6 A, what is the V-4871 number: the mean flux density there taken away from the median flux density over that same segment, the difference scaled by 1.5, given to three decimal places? 0.016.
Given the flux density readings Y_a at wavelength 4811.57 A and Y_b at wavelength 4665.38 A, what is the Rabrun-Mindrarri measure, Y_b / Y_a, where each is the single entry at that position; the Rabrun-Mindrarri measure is 0.87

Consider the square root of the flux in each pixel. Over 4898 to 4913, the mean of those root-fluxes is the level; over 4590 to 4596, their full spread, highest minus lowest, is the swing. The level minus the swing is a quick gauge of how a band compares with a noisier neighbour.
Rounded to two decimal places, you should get 1.07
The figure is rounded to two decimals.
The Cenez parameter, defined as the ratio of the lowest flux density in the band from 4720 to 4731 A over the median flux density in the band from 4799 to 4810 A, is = 0.94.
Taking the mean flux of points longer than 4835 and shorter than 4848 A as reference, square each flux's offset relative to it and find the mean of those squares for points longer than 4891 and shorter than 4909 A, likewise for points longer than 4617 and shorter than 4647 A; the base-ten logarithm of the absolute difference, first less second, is -2.2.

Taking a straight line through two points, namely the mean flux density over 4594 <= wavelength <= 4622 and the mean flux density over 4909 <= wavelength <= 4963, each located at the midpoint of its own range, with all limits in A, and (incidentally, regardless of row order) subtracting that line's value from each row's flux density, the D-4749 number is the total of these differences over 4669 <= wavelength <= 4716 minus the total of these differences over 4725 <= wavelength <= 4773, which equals -2.4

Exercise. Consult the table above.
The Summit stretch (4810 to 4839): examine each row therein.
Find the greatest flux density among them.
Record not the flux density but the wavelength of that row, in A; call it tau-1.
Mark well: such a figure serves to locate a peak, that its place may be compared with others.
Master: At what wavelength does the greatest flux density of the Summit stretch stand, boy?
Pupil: 4818.22 A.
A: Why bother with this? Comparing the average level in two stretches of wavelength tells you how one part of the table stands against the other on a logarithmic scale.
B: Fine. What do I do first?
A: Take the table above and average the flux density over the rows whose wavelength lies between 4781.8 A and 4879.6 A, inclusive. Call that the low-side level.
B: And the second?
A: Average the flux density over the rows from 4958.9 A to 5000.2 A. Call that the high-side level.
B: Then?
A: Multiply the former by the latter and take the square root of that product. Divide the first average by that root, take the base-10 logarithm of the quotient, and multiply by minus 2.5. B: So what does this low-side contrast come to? -0.007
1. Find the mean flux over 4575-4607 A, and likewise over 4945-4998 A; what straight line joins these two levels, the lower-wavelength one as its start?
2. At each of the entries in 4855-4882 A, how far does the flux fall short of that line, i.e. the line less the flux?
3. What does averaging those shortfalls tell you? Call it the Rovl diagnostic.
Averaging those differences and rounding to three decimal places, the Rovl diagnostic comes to 0.179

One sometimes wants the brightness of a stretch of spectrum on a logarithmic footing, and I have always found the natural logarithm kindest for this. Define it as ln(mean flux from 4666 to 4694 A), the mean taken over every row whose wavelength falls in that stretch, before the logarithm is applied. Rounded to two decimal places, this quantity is 0.16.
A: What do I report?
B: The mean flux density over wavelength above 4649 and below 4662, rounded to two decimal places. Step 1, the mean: 1.25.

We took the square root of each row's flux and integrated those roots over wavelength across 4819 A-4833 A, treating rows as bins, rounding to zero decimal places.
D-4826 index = 16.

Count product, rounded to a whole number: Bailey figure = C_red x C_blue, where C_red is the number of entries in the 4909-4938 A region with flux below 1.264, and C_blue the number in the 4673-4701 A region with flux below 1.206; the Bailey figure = 60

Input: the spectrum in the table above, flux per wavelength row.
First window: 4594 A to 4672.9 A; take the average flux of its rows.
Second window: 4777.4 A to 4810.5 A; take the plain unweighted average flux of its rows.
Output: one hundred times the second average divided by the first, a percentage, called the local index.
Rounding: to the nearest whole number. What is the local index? 109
